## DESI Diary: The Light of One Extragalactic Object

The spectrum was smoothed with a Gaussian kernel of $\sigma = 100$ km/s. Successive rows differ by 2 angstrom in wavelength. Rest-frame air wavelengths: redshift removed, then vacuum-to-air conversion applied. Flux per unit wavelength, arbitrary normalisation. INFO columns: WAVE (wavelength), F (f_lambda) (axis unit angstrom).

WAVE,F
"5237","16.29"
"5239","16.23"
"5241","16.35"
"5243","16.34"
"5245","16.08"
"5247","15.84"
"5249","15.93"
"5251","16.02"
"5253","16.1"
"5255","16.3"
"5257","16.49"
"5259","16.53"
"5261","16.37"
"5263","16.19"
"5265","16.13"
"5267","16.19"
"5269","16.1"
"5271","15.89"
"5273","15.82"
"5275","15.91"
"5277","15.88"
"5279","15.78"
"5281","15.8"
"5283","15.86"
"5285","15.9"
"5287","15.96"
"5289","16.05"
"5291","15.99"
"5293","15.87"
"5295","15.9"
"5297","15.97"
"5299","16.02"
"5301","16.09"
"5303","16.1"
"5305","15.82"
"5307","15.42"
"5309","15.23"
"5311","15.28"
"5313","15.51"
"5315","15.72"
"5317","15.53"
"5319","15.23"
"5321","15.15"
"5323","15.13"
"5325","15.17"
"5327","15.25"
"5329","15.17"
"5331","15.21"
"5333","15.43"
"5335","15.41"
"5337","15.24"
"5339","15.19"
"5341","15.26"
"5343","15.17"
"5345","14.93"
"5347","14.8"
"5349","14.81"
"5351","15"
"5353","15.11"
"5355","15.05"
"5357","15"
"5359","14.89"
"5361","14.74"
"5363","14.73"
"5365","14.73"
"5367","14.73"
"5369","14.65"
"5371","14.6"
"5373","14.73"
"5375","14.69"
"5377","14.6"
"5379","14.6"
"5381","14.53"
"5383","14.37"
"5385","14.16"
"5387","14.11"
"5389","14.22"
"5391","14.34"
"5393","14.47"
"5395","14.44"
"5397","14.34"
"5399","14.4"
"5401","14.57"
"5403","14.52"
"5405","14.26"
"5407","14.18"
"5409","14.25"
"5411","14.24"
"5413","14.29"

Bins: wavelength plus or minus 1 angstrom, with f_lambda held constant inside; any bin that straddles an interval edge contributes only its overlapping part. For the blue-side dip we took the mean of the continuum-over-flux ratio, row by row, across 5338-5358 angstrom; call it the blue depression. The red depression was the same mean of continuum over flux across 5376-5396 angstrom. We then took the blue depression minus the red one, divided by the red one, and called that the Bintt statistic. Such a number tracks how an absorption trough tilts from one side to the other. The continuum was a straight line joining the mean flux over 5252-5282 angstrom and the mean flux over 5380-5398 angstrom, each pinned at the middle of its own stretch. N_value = -0.0065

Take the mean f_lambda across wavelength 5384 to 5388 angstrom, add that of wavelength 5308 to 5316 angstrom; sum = 29.6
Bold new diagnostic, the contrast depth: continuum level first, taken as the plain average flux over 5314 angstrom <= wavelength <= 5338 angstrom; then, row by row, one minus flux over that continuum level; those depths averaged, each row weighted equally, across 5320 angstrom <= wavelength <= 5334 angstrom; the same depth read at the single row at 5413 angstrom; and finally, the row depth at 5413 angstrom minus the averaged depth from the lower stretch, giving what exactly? 0.060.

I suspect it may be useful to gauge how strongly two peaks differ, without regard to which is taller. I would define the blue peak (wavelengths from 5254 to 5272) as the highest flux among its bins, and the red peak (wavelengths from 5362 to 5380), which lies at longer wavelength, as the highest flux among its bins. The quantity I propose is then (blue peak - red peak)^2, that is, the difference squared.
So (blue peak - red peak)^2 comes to 3.2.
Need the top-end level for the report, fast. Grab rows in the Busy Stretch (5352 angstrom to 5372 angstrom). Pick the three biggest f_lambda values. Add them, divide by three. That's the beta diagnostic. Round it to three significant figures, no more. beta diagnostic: 15.1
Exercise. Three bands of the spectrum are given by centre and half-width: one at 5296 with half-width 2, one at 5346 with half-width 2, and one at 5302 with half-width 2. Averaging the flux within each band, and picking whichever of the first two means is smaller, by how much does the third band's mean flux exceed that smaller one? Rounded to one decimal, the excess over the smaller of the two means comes 1.2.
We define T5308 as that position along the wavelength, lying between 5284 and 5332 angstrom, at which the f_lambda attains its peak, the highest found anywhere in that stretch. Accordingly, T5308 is 5303 angstrom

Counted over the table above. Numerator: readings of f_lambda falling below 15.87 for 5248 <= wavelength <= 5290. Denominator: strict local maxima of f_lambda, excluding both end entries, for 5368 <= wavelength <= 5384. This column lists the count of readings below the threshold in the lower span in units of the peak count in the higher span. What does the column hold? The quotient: 4.0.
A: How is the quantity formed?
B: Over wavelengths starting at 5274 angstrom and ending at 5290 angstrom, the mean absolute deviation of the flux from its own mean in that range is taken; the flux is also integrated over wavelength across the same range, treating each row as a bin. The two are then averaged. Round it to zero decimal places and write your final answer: 127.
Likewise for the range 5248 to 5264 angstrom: 130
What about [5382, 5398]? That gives 115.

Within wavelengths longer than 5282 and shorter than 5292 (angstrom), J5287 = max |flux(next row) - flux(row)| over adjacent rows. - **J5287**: 0.090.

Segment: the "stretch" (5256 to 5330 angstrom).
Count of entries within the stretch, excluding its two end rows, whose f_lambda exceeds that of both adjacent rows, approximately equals 7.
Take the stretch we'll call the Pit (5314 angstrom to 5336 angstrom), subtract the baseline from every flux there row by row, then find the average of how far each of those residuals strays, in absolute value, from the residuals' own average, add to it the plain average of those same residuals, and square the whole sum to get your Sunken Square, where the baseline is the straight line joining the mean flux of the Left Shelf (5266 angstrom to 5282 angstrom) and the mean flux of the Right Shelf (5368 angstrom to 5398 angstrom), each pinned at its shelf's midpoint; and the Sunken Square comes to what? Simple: 0.052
